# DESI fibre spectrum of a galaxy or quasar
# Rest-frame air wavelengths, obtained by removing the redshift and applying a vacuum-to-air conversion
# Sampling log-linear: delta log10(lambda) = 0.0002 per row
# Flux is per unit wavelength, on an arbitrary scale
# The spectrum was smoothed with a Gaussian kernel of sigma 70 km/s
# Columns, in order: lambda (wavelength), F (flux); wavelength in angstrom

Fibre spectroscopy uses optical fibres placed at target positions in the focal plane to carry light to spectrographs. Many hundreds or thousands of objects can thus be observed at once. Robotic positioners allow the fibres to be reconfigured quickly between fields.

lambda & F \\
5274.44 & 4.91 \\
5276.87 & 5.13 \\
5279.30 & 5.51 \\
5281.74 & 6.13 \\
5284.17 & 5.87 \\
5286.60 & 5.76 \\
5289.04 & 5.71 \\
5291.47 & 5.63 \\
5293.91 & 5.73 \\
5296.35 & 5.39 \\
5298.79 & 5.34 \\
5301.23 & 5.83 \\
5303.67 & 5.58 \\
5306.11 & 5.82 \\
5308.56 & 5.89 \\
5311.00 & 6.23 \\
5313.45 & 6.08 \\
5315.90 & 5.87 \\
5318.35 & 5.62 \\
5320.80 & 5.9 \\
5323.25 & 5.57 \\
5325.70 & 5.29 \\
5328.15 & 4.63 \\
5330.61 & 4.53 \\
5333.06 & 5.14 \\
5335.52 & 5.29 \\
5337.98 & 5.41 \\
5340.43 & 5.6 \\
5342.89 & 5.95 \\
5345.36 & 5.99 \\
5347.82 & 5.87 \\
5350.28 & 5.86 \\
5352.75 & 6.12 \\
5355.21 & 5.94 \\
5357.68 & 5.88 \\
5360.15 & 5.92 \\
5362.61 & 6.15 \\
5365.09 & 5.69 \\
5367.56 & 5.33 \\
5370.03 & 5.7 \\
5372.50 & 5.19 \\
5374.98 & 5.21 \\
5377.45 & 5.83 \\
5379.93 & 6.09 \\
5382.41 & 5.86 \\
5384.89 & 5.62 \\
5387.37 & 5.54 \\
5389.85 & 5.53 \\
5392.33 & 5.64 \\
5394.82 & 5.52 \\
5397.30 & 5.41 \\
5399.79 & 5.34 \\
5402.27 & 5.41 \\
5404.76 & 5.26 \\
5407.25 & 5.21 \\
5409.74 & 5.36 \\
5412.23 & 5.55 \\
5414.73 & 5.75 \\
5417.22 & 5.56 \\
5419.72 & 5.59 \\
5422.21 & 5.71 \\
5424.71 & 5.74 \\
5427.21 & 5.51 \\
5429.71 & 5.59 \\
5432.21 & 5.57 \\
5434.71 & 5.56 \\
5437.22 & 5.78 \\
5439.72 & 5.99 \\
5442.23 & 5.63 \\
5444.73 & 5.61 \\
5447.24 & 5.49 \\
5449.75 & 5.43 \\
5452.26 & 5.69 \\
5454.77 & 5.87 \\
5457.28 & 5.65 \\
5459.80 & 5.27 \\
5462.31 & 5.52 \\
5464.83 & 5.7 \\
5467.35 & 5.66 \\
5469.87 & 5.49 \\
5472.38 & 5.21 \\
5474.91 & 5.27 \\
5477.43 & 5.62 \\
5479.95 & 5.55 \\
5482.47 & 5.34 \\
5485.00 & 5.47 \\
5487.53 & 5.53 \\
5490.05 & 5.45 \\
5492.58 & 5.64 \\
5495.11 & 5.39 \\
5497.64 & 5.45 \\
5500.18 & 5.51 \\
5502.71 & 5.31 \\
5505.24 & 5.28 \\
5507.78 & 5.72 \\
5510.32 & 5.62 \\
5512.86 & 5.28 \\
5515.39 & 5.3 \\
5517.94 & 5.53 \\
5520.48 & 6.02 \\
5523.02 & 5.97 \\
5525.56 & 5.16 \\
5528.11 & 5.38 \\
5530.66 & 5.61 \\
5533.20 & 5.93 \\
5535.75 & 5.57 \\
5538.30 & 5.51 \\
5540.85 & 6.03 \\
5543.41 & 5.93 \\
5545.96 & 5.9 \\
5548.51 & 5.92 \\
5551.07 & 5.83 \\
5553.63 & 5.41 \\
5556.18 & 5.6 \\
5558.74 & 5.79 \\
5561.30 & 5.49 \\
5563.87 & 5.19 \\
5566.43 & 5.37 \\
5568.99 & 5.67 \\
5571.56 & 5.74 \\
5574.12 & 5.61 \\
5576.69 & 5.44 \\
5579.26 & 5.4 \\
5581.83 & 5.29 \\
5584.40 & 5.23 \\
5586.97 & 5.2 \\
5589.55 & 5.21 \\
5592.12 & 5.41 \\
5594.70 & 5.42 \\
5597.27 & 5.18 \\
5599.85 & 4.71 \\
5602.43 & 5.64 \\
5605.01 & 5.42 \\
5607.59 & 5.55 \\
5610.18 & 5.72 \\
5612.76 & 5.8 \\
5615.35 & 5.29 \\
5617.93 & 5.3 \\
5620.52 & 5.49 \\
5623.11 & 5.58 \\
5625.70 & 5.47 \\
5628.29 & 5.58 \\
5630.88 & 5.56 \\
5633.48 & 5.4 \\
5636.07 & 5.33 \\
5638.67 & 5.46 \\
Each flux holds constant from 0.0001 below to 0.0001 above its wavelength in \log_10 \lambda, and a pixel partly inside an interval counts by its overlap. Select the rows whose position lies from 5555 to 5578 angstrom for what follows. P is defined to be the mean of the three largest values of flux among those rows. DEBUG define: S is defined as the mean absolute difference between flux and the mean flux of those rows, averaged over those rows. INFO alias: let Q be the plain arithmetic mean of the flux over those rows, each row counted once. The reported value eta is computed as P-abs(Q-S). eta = 0.34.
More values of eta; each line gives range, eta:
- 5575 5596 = 0.19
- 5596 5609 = 0.52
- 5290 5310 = 0.36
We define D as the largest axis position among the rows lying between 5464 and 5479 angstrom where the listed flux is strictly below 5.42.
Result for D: 5474.91 angstrom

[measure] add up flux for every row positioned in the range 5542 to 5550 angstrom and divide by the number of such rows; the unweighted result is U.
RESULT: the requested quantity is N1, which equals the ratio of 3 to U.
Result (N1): 0.51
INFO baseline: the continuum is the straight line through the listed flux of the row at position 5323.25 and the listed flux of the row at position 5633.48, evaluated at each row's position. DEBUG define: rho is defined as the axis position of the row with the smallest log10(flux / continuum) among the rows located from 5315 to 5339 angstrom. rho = 5330.61 angstrom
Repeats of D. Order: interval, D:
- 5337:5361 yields 5337.98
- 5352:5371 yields 5367.56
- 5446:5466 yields 5459.80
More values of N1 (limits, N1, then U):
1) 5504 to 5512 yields 0.54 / 5.54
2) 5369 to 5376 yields 0.56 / 5.37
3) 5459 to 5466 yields 0.55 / 5.50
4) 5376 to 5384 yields 0.51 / 5.93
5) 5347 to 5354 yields 0.50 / 5.95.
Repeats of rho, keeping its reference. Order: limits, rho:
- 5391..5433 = 5407.25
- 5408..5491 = 5472.38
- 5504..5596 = 5525.56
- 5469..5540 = 5525.56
